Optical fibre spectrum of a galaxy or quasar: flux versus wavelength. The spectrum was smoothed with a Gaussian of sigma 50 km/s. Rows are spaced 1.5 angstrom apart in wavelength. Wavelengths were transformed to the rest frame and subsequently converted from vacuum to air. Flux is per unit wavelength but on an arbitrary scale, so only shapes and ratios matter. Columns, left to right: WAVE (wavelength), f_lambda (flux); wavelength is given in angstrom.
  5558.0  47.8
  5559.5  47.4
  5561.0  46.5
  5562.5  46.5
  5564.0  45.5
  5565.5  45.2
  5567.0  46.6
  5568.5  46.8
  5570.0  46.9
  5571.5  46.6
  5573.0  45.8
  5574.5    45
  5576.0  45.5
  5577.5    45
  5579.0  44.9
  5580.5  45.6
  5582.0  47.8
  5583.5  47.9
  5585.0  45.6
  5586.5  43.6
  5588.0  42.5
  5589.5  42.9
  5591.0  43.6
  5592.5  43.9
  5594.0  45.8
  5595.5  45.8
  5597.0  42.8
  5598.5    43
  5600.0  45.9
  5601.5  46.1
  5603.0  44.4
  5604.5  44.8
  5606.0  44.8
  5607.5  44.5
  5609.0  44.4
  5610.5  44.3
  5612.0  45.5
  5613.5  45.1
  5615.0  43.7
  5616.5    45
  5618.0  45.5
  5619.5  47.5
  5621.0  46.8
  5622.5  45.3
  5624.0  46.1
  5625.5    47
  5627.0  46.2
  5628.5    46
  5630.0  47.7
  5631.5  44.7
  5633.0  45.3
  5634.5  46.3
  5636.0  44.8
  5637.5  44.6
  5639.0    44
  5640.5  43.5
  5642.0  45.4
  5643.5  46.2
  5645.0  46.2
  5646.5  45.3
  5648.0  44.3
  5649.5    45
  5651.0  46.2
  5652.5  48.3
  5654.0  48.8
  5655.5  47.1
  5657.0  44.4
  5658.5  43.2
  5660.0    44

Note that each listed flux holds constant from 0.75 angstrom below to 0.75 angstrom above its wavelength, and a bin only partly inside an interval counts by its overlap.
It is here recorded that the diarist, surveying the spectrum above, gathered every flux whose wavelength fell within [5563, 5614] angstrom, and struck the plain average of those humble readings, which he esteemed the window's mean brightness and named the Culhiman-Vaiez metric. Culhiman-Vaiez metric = 45.1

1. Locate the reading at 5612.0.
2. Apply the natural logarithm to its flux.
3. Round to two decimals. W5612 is 3.82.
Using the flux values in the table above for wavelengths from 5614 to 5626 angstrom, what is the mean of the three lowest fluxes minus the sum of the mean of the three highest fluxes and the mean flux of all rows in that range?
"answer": -48.3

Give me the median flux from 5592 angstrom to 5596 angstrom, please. 45.8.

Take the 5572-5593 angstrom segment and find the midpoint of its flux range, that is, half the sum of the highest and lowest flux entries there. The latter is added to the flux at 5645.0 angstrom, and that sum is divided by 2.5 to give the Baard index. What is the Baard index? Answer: 36.6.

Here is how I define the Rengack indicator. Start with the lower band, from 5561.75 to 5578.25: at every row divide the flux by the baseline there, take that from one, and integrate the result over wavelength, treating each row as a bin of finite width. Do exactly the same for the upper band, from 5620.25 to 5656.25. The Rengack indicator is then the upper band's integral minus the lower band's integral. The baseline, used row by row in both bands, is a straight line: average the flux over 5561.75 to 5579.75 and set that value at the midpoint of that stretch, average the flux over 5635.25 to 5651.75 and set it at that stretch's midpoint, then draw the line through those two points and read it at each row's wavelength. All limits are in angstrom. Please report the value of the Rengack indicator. -0.59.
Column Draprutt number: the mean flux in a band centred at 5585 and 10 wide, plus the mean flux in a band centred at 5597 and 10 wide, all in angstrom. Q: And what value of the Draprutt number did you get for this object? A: 89.9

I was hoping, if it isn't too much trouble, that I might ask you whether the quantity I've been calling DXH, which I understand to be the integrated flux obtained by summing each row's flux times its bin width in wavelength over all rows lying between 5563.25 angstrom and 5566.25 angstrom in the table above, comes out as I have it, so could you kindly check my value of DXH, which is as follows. 136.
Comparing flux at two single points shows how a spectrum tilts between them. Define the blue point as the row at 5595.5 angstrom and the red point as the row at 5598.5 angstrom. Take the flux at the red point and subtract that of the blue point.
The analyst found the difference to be -2.8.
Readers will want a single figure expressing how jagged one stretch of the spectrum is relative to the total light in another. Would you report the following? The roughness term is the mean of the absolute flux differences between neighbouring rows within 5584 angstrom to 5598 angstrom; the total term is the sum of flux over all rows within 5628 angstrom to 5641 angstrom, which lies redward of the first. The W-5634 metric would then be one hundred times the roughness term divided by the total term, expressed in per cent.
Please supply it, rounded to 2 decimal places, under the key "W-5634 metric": 0.29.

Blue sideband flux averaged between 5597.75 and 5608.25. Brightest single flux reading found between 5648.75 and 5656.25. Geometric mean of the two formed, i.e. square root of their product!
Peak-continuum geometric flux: 46.7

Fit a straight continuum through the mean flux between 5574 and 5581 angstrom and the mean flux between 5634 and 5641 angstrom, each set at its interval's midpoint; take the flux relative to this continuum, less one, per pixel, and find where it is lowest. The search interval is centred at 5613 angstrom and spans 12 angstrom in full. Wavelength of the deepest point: 5615.0 angstrom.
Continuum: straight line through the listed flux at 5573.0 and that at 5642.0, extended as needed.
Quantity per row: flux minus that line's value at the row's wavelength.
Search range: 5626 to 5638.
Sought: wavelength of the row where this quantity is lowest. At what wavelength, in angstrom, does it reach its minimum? 5637.5 angstrom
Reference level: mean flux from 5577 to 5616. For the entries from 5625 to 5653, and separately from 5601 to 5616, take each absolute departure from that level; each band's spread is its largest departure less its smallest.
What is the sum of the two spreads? 4.8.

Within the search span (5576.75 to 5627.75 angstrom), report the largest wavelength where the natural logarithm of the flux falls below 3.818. 5622.5 angstrom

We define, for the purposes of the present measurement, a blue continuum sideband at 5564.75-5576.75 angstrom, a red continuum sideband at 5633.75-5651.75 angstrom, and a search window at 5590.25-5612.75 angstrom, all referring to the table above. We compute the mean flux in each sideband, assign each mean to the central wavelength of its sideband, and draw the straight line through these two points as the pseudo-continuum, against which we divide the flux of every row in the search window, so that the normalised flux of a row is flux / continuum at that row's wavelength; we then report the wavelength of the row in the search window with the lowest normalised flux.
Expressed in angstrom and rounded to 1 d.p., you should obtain 5597.0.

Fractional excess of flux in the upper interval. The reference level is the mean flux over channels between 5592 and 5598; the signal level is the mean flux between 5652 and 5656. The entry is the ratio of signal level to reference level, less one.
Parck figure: 0.08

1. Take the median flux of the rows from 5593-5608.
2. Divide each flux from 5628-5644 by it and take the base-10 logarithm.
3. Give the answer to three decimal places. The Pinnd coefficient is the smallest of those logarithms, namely -0.013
